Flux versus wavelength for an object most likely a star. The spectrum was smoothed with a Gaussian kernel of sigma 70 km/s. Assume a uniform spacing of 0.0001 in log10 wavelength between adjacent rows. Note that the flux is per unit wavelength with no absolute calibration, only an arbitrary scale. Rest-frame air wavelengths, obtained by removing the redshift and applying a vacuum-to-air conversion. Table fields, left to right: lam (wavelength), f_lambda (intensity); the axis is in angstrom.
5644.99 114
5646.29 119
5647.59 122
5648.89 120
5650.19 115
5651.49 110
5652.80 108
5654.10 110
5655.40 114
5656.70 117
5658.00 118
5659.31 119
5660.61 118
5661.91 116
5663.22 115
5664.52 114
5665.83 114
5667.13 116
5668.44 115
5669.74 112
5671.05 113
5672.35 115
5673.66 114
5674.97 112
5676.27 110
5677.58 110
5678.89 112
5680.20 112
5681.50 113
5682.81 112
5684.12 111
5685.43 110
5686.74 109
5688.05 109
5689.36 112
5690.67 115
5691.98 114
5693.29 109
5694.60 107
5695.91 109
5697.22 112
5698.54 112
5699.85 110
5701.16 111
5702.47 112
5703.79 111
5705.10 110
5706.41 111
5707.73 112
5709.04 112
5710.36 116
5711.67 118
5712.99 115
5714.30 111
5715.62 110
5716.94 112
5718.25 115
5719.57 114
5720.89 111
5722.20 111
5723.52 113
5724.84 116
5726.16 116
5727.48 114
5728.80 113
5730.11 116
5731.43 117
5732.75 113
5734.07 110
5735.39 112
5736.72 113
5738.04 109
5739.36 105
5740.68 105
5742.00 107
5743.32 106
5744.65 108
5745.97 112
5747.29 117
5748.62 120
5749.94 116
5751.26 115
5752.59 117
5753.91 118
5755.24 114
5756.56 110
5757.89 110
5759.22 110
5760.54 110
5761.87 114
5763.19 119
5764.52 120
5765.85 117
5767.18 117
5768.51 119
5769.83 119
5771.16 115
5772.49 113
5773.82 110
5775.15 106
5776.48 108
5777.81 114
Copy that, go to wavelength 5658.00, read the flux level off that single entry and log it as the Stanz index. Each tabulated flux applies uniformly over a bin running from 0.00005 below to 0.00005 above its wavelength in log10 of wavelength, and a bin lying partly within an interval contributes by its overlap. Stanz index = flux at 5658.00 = 118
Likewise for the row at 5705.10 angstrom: 110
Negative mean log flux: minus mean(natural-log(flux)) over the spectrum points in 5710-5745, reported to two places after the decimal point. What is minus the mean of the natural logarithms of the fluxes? -4.72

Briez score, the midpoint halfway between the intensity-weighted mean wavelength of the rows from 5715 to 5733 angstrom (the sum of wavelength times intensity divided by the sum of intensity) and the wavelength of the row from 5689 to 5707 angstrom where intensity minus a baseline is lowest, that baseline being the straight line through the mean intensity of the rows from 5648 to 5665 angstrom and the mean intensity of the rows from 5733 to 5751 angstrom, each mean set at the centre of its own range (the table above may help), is 5709.4 angstrom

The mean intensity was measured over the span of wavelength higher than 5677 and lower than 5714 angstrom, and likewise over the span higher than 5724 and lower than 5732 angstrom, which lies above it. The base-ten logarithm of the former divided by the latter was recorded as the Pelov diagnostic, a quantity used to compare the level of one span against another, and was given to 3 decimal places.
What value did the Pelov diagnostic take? -0.014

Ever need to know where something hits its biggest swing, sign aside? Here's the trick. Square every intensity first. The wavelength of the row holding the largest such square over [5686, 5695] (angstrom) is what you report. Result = 5690.67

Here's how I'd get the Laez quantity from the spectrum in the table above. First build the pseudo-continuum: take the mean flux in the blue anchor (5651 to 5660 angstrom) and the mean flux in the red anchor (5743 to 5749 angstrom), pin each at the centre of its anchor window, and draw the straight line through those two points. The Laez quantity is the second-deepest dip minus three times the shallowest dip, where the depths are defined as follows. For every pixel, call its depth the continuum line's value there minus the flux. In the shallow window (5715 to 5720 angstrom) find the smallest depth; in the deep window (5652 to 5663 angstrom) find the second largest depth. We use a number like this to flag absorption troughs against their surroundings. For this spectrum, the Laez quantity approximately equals 10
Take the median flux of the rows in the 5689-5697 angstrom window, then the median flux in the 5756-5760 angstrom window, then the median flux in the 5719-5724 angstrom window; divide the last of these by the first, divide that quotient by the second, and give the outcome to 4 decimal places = 0.0092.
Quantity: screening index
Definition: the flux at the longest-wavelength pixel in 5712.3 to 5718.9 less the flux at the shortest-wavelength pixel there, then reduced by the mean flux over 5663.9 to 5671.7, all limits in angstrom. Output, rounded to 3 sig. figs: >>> -114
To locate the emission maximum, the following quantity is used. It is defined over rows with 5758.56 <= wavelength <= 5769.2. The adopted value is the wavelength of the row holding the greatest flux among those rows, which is 5764.52 angstrom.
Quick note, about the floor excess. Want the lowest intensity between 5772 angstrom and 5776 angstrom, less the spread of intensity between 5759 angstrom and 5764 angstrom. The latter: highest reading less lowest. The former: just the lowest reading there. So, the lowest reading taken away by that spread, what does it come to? 97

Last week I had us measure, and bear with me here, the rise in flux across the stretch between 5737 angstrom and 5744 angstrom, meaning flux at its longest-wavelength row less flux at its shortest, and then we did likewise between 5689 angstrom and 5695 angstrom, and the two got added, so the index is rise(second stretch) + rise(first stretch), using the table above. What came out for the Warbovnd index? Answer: -8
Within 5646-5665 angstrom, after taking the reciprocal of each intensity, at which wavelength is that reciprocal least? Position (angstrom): 5647.59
